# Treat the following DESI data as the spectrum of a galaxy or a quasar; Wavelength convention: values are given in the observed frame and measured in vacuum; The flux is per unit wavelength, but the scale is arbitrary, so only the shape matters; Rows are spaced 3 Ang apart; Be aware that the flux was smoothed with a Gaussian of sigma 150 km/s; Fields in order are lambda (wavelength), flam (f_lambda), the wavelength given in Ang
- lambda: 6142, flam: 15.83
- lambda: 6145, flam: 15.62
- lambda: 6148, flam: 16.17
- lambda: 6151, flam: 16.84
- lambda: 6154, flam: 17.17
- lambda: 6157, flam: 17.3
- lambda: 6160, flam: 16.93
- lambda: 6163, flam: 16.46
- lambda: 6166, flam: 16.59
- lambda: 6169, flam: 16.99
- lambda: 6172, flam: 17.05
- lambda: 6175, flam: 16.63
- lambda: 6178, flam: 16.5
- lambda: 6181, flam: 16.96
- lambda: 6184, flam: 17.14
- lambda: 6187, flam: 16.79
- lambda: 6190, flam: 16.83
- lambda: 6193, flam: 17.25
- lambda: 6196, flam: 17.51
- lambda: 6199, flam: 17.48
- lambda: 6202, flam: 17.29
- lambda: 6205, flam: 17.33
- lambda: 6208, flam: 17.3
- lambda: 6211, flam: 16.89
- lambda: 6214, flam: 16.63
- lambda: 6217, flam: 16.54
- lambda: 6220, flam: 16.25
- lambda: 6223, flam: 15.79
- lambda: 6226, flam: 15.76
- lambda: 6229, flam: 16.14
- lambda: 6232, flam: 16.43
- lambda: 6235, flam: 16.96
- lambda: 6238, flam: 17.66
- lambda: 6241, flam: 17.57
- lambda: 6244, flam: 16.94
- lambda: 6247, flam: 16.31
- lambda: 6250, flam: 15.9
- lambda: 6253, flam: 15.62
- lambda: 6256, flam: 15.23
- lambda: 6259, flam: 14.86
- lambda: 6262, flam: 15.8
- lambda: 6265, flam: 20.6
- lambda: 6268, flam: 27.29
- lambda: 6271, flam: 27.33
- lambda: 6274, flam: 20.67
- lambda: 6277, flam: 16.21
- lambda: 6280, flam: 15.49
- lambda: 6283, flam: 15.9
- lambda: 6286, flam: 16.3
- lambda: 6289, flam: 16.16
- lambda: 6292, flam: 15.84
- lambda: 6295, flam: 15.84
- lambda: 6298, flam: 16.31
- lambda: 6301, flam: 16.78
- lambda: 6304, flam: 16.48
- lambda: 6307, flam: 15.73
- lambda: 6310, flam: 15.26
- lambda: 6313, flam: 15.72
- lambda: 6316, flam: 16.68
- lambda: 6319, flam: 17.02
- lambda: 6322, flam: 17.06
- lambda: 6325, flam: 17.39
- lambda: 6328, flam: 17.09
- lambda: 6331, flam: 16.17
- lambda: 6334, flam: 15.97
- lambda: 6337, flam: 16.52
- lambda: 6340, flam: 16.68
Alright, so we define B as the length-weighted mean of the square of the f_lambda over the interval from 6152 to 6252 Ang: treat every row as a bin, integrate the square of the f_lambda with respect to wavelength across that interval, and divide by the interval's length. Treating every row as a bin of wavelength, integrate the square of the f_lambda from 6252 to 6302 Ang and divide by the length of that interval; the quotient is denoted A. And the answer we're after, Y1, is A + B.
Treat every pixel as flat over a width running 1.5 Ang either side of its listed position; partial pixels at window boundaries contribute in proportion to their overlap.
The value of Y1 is 615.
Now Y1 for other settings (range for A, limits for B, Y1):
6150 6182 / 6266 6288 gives 701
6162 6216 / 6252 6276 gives 700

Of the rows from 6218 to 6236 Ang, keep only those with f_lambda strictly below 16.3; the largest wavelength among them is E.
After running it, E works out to 6229 Ang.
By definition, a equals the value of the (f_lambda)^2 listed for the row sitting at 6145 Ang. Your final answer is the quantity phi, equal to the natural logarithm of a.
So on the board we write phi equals 5.50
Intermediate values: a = 244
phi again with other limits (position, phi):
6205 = 5.70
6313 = 5.51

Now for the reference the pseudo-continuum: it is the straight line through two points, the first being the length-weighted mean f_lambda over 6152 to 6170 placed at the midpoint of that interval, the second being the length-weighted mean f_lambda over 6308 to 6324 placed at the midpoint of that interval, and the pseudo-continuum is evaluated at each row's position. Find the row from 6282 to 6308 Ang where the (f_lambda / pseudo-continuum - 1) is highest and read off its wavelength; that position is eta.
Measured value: 6301 Ang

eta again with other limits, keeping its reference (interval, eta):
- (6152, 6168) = 6157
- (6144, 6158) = 6157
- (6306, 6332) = 6325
